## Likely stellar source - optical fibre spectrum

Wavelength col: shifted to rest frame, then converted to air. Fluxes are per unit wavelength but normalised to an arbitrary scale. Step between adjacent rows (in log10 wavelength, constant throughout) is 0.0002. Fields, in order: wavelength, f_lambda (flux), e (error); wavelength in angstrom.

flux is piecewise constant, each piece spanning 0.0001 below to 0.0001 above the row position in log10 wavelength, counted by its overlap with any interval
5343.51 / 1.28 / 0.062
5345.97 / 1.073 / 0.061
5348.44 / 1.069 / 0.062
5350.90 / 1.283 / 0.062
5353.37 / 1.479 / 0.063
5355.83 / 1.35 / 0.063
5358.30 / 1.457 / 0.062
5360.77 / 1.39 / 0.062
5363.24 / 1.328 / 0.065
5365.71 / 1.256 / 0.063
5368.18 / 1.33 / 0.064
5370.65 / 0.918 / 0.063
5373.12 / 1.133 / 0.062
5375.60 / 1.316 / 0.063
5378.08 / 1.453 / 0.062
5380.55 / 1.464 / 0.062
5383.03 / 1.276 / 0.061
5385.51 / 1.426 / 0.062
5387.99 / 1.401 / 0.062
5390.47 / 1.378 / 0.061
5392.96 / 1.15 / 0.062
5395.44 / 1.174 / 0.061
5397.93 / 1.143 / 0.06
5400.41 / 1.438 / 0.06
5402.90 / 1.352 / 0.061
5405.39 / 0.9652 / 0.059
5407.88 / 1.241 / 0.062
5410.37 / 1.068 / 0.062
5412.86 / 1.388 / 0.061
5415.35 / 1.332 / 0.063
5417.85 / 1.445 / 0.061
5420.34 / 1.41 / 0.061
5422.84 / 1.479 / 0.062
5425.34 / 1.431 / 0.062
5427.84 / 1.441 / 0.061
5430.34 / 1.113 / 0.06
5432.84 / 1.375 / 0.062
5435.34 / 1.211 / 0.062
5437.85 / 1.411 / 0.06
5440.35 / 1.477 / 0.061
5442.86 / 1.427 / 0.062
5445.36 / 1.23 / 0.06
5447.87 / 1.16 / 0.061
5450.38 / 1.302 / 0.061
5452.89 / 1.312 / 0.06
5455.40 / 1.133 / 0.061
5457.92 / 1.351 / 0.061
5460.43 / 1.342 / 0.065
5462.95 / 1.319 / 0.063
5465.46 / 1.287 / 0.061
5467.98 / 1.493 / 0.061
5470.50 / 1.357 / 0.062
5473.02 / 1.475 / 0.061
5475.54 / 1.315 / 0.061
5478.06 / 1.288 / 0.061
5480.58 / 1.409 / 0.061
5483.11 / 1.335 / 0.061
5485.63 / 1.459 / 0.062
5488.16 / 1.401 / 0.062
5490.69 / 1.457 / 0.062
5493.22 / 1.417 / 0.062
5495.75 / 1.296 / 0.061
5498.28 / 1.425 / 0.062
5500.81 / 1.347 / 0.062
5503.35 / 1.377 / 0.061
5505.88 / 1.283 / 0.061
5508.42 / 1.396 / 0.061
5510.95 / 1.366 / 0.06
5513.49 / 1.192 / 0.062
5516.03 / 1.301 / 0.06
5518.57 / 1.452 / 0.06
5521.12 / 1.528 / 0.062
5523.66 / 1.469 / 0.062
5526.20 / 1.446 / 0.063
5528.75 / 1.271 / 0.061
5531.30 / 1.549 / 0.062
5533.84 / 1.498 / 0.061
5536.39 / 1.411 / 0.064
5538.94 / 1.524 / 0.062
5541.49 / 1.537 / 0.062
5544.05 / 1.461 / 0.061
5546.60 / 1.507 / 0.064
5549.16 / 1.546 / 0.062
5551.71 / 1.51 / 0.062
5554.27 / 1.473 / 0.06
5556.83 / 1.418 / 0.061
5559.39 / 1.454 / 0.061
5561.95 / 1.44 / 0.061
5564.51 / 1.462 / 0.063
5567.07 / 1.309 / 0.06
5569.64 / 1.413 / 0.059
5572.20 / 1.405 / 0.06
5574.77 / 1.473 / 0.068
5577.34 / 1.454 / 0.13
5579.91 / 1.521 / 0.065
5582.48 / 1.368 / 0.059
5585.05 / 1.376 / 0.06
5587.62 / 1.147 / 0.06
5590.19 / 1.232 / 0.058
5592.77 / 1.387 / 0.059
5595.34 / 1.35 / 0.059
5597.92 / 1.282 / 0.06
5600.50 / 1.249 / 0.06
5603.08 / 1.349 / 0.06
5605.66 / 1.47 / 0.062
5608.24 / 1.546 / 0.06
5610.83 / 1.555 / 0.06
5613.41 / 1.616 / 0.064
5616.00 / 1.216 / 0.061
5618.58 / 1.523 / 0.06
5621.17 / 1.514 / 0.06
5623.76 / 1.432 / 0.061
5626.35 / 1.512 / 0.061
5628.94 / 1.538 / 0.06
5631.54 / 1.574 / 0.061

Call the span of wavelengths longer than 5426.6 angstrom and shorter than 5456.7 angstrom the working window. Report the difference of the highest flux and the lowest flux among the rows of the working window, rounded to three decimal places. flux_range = 0.364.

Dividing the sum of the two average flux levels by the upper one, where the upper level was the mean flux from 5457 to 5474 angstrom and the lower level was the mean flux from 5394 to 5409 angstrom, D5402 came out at 1.89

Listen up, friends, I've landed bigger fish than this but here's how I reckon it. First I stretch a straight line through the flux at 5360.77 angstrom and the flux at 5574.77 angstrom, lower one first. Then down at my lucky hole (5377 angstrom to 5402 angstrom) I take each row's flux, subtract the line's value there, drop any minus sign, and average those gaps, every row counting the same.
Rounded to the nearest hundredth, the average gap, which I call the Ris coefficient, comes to 0.11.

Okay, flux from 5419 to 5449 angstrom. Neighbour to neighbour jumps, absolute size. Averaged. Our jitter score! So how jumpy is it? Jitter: 0.133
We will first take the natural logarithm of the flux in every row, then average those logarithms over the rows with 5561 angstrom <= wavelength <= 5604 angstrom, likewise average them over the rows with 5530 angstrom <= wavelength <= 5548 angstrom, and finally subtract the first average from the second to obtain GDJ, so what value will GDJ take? 0.095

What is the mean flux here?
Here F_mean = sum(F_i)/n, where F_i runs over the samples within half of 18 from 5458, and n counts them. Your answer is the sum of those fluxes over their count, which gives 1.29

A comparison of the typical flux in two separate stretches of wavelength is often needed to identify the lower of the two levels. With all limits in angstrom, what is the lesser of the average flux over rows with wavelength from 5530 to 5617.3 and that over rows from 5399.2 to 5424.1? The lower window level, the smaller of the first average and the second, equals 1.31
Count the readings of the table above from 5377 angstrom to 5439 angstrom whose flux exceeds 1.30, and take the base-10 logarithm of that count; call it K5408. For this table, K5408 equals 1.20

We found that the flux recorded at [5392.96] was 1.15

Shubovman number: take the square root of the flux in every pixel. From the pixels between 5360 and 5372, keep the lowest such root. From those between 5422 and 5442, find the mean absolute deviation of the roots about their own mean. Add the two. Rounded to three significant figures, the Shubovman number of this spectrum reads 1.00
